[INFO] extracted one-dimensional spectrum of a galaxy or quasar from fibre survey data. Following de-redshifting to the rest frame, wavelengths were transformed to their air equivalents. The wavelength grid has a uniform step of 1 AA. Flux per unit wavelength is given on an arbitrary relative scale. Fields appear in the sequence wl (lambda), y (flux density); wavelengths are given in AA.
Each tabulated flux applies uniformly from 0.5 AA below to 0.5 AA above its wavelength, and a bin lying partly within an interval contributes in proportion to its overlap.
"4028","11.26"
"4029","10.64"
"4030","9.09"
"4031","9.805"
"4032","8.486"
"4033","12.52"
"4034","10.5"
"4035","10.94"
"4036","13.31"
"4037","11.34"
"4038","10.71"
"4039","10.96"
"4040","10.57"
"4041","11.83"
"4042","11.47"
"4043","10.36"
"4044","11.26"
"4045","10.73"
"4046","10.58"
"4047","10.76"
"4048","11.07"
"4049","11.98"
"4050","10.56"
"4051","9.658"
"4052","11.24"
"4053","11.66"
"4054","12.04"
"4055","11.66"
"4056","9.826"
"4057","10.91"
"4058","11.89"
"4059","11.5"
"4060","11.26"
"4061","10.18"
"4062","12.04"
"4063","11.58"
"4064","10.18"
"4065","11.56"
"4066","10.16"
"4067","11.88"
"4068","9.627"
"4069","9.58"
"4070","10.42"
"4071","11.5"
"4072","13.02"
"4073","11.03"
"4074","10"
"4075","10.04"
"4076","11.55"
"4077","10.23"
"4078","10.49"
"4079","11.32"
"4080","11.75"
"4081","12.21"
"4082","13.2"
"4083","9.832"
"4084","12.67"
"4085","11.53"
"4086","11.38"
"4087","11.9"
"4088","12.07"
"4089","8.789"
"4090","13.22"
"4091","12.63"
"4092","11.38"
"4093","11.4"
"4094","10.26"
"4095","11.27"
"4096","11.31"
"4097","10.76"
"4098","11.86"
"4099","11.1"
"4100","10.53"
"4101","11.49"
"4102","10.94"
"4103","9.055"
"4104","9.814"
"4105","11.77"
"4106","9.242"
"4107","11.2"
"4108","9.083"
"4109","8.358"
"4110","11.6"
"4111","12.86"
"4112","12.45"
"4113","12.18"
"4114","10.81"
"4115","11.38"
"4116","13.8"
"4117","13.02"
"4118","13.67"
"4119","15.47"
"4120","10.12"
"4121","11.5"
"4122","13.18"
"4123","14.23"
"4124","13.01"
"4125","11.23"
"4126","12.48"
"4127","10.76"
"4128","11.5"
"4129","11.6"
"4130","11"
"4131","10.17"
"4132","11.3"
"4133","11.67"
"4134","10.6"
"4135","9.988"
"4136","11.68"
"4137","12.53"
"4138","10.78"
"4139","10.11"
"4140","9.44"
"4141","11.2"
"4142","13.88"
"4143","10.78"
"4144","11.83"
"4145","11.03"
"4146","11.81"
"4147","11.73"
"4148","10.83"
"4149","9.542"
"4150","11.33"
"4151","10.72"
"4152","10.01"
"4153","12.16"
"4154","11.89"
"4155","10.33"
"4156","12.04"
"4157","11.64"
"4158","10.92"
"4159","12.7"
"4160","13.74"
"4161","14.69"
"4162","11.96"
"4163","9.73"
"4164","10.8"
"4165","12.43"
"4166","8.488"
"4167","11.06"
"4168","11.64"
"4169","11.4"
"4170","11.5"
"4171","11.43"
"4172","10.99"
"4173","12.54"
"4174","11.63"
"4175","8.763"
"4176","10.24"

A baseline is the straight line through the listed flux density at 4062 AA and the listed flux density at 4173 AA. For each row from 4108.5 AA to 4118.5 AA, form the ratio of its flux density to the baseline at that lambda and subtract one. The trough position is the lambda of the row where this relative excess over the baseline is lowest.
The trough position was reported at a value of 4109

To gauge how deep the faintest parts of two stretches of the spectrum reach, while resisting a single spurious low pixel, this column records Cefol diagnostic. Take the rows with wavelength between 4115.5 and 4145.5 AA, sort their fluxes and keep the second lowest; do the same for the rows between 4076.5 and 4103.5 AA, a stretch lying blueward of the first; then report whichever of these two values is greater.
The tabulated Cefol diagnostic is 10.0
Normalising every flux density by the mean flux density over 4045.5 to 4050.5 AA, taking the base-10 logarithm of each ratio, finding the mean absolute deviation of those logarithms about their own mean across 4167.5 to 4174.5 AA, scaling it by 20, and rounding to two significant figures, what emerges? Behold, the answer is 0.22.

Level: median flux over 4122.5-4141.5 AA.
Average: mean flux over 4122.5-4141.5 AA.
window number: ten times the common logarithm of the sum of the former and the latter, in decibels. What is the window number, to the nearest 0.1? 13.5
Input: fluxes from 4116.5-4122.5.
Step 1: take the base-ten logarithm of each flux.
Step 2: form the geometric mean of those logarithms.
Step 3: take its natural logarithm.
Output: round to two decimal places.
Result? 0.10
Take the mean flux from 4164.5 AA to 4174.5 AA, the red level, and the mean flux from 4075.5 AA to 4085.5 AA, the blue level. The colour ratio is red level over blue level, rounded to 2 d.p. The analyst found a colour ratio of 0.99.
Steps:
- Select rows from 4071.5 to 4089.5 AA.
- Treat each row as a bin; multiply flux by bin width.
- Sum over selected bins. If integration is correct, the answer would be 203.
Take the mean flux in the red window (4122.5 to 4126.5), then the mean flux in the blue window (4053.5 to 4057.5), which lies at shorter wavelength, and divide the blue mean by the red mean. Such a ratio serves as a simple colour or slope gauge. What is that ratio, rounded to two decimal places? 0.87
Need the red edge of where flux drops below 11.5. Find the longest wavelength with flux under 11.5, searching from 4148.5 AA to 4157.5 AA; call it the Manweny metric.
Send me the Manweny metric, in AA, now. 4155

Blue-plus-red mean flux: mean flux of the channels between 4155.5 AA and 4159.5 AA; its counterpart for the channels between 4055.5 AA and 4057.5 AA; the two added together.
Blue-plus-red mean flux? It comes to 22.2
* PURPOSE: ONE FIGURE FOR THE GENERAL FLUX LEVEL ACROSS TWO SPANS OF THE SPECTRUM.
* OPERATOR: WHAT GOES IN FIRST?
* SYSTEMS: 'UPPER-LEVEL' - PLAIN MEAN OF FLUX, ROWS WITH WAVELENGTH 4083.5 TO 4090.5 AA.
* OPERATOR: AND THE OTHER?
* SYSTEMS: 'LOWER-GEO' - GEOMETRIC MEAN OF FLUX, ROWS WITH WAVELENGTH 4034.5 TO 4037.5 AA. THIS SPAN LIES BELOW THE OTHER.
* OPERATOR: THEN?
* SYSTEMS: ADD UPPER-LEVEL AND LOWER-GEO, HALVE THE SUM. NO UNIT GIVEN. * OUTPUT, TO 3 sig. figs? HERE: 11.7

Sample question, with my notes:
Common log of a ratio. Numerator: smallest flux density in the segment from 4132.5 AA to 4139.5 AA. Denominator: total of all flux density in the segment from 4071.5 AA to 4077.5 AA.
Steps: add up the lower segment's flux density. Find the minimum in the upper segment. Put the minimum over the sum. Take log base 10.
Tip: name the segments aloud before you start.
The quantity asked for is -0.8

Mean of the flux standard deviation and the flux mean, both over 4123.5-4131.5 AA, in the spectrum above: 6.2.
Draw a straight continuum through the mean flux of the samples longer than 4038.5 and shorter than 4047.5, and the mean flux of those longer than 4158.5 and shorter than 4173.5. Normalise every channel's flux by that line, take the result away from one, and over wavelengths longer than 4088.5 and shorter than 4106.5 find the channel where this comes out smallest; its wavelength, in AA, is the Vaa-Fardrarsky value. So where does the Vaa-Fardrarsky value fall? 4090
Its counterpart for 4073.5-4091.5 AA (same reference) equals 4082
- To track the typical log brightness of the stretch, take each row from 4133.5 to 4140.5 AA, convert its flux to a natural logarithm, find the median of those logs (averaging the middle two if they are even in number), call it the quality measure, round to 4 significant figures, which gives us 2.361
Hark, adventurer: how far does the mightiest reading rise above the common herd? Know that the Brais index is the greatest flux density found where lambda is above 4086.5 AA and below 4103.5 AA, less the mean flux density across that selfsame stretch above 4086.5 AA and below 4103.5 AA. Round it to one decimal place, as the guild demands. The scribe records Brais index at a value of 2.0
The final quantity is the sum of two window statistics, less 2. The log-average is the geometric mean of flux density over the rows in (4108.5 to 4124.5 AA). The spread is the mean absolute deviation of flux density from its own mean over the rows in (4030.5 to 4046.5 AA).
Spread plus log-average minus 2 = 11.0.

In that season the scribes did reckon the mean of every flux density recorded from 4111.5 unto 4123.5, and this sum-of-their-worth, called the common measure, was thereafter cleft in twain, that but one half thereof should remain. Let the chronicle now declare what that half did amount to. 6.33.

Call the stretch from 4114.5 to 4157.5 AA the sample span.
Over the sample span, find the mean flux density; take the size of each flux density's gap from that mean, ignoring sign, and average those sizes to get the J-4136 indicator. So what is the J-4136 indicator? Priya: 1.0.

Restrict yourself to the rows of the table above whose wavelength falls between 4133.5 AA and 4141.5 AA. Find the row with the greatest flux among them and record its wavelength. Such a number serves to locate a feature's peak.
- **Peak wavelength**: 4137 AA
